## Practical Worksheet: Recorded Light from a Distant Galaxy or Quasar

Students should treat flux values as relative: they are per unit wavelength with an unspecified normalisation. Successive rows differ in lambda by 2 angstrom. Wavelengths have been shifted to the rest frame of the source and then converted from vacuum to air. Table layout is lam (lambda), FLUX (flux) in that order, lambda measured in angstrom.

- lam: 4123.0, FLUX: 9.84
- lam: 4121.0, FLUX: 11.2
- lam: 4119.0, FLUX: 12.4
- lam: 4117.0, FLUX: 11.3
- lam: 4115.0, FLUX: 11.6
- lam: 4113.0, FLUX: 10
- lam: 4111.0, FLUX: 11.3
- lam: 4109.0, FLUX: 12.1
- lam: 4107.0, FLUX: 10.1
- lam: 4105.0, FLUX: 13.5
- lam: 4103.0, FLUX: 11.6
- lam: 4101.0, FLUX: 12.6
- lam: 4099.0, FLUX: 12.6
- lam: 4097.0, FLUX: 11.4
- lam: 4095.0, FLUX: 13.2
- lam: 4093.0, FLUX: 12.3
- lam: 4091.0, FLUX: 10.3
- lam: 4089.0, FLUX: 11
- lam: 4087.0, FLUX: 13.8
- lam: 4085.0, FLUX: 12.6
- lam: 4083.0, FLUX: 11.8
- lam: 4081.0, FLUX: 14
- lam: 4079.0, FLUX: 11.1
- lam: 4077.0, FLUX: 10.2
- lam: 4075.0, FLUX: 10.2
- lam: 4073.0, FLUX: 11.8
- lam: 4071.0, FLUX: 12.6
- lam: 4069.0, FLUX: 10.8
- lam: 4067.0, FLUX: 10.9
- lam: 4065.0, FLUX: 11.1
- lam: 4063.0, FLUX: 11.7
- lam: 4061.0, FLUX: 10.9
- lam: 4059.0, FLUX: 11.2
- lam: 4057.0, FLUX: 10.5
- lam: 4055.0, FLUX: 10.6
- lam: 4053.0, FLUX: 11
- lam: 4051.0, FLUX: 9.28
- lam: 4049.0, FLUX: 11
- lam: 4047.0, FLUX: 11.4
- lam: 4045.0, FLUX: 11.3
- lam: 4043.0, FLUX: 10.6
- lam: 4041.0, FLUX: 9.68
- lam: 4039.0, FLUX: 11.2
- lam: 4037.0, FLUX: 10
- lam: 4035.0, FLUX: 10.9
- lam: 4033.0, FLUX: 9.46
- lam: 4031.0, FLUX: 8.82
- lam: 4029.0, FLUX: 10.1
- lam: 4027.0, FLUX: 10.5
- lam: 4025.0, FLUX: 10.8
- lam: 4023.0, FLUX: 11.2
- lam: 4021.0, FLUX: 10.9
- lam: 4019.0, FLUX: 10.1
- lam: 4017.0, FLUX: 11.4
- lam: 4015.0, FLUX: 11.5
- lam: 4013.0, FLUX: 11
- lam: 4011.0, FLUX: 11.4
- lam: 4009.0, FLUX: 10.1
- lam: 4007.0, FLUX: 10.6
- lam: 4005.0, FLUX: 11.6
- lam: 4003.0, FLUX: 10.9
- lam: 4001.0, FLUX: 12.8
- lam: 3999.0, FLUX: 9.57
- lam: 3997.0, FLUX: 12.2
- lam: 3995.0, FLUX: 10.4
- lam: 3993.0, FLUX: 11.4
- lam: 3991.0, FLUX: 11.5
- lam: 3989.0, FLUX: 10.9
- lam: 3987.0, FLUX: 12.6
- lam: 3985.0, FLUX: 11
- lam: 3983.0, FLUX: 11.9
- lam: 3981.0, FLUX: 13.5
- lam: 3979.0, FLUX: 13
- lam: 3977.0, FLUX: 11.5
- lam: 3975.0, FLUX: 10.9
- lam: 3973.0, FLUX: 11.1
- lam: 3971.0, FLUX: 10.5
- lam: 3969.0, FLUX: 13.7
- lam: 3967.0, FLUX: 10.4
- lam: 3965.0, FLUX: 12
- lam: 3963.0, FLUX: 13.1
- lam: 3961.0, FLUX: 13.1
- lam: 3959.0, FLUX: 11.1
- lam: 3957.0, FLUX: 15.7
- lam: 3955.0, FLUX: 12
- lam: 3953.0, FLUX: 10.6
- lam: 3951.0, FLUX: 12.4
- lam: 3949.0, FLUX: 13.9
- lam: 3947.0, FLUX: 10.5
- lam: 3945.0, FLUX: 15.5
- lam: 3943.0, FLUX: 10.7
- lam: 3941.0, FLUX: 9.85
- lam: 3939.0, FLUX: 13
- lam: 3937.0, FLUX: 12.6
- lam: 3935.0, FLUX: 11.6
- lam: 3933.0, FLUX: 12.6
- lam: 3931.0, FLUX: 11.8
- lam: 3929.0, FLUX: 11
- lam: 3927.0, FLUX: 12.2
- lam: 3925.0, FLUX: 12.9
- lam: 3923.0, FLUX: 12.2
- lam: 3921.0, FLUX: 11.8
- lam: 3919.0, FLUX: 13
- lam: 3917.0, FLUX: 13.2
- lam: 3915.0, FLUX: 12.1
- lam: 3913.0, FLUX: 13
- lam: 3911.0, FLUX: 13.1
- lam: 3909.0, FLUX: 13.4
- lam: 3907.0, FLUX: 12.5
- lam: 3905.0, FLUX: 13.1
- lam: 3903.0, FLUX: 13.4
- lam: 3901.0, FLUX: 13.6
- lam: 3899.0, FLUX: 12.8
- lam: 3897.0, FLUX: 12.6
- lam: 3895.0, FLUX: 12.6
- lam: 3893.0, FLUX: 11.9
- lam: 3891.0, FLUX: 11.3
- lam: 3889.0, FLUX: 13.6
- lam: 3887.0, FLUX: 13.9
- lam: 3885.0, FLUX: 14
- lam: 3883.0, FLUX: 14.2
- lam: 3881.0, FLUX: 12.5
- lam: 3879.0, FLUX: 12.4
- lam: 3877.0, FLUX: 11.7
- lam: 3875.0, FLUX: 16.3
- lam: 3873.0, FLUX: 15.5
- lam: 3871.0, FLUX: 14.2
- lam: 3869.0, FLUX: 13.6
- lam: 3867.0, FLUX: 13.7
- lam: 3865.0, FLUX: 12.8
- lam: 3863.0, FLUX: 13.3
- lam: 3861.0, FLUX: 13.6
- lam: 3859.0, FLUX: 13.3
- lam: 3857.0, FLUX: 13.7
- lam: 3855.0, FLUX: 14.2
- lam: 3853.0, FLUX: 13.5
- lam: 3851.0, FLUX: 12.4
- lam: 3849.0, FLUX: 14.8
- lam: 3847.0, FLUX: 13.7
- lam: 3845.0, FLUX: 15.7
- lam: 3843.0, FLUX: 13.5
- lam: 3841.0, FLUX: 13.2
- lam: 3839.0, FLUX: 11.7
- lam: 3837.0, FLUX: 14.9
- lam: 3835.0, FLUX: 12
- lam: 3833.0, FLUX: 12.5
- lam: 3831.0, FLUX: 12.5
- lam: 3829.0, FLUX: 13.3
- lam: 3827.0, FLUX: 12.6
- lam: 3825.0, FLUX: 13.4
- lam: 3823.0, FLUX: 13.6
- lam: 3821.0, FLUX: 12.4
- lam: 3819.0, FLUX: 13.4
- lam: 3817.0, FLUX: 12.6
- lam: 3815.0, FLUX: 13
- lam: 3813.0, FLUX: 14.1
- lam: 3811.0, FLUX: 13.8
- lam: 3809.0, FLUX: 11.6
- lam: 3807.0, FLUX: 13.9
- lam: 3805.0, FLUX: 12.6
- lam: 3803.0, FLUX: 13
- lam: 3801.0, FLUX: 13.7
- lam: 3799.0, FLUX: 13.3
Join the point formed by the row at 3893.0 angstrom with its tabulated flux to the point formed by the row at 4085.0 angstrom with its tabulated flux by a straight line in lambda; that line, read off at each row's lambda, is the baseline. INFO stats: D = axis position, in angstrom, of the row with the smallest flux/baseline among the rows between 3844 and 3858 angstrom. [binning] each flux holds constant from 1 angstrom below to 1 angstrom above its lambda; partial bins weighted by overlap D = 3851.0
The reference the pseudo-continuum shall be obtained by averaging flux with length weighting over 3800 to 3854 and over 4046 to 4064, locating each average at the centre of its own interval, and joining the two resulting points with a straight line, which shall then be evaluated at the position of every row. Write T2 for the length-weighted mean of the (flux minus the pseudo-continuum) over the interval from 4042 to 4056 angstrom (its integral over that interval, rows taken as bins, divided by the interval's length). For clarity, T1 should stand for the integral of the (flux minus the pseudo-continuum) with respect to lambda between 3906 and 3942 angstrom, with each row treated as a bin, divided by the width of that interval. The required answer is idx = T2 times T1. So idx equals 0.0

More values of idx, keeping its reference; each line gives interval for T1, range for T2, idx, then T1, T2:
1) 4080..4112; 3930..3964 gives 0.7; 1.7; 0.4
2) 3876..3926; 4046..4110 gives 0.3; 0.4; 0.9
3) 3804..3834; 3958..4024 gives 0.0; -0.3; 0.0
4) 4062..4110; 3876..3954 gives 0.3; 1.3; 0.2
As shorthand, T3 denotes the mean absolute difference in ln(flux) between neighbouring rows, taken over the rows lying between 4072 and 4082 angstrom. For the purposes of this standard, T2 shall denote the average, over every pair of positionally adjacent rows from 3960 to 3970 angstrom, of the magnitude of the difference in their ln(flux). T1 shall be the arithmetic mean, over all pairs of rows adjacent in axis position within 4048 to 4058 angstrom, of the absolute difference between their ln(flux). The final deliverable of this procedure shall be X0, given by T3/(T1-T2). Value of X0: -3.9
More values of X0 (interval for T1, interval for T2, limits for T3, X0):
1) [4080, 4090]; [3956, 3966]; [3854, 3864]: -2.4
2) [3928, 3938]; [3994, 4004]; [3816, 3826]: -0.4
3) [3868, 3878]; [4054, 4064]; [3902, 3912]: 0.5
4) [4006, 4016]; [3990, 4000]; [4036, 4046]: -1.6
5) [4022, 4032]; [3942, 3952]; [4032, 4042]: -0.5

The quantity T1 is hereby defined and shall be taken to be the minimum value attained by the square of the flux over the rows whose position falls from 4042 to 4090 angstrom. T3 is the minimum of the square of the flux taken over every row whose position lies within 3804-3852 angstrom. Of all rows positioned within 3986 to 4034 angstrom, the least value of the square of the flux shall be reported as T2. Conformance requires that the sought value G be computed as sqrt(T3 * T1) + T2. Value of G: 185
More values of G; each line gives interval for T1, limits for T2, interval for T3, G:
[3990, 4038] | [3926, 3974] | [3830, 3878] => 200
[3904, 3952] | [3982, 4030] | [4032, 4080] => 183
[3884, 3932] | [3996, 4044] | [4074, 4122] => 188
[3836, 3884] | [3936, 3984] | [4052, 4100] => 216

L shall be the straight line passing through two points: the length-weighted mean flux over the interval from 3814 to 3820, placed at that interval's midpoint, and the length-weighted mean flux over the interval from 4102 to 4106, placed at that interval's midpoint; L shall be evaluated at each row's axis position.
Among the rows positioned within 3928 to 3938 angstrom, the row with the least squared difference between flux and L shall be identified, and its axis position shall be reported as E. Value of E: 3937.0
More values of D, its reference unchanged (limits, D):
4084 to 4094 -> 4091.0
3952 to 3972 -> 3967.0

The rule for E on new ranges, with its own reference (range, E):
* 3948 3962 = 3961.0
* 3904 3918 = 3913.0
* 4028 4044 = 4039.0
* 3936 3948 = 3939.0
